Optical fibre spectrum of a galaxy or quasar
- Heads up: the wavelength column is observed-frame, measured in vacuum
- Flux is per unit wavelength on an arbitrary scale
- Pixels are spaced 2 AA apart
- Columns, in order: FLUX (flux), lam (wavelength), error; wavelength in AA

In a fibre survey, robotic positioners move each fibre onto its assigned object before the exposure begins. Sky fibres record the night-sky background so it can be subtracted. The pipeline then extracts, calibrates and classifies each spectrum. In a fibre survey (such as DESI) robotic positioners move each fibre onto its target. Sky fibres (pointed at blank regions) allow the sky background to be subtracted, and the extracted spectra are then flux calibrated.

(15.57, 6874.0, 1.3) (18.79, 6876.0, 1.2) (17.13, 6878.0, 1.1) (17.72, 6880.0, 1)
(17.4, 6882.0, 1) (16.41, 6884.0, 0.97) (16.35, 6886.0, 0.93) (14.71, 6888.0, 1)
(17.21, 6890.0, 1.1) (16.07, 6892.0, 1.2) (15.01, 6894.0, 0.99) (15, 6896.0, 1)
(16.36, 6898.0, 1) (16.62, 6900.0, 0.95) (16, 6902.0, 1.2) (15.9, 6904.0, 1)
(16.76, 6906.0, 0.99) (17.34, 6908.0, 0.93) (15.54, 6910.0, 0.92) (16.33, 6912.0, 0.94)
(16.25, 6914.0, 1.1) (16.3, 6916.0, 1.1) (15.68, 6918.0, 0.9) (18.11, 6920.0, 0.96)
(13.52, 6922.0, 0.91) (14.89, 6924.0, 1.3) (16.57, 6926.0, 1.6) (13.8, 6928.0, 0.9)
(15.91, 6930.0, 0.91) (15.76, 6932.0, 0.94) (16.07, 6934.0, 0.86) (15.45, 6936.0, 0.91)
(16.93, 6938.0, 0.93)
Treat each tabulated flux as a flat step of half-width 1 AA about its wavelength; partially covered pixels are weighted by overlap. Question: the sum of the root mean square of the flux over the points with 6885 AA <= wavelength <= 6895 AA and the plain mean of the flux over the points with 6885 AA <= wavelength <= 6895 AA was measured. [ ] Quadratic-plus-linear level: 31.8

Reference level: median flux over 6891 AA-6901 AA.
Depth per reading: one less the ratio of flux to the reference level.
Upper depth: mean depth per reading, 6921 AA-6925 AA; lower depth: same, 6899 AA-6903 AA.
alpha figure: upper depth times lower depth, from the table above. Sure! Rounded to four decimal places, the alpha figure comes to -0.0017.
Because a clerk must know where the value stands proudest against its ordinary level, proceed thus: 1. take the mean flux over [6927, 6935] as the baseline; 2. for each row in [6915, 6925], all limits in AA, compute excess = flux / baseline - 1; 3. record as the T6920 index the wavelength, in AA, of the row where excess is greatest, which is 6920.0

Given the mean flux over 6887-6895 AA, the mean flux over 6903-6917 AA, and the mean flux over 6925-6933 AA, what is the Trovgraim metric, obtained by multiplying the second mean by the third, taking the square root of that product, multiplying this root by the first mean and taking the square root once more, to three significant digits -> 15.8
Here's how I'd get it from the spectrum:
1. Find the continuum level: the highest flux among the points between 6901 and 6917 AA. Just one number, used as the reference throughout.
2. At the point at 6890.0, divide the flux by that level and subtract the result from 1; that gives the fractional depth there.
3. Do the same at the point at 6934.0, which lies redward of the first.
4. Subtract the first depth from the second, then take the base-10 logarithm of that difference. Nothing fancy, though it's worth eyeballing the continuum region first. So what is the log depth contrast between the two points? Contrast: -1.18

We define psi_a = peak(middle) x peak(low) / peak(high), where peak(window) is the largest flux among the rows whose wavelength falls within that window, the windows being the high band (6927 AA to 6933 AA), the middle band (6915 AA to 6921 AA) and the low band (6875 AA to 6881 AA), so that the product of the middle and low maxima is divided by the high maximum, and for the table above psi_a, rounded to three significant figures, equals 21.4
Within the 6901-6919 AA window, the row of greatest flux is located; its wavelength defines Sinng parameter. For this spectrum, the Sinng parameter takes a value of 6908.0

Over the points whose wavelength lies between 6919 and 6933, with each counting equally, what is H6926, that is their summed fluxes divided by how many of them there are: 15.5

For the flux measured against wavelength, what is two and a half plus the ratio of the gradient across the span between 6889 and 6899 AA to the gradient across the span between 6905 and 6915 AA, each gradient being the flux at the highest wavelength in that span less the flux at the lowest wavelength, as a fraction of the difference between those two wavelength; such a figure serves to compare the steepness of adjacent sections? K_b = 4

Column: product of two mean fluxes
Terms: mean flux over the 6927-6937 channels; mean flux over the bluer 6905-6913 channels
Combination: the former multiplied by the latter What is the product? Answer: 254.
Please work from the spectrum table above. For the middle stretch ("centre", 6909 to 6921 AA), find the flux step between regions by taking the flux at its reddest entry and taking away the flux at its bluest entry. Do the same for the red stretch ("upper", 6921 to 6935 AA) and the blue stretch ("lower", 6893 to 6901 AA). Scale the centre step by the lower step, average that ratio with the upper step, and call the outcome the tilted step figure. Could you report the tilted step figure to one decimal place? 2.1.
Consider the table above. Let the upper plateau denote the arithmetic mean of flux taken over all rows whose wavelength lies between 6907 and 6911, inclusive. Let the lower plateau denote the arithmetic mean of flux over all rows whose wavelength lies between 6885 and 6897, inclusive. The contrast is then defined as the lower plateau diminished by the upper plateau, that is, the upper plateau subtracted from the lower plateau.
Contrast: -0.7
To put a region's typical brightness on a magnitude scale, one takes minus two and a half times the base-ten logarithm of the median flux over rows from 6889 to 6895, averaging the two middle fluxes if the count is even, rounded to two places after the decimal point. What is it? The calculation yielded -3.02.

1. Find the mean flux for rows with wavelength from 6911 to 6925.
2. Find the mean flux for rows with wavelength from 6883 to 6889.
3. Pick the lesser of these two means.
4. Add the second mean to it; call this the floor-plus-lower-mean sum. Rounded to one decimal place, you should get 31.6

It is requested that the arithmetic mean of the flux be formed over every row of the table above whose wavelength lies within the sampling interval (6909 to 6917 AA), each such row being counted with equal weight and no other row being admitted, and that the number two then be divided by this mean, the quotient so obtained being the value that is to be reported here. 0.124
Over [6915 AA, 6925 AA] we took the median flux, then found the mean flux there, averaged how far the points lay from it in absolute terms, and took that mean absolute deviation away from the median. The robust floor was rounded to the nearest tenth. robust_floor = 14.5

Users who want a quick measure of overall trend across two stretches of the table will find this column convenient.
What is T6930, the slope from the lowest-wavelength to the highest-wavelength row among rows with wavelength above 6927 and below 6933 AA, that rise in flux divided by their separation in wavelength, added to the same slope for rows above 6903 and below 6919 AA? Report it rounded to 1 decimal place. 0.5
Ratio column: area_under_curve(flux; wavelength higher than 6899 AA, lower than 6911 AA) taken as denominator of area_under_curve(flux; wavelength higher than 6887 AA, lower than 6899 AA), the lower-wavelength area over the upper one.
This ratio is 0.96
